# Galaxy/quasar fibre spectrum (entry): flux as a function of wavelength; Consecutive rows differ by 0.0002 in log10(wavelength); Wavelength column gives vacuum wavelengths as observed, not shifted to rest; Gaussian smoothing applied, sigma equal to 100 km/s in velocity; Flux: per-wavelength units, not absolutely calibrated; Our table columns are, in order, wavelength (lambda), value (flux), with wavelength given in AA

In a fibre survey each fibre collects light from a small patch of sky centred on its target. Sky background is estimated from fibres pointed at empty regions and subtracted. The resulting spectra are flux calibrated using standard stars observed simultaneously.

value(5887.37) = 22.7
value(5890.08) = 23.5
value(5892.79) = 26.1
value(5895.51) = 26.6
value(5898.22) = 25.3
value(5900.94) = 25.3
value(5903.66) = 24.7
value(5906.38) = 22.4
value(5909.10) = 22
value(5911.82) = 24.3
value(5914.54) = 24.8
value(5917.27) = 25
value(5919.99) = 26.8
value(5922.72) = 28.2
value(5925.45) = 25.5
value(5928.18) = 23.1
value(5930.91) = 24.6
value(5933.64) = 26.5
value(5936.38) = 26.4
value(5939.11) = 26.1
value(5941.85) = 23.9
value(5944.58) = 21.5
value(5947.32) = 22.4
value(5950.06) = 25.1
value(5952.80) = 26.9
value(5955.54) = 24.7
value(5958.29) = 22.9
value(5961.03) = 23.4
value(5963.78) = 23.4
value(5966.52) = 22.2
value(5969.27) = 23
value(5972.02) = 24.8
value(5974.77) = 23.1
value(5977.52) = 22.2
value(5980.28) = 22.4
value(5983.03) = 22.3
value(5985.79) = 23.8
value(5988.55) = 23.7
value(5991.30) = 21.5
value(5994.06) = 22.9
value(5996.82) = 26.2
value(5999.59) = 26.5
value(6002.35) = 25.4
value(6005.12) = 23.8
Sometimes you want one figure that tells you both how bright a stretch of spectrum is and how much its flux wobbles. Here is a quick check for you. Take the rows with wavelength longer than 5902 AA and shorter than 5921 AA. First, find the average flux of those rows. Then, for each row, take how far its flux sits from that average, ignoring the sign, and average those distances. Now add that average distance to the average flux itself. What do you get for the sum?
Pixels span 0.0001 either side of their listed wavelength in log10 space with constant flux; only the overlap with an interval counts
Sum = 25.5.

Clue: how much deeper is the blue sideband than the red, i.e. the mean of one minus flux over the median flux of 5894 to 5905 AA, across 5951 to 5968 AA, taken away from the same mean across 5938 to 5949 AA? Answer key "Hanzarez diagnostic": 0.02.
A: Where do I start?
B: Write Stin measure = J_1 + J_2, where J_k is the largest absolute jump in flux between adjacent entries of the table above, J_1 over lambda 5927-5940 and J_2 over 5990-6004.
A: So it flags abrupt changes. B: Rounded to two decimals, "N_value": 5.20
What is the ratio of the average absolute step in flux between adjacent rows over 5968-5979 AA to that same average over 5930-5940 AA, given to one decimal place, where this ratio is 1.9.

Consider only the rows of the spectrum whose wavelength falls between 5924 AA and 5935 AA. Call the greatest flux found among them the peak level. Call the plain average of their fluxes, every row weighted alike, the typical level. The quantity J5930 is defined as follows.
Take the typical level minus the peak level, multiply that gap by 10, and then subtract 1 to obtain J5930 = -17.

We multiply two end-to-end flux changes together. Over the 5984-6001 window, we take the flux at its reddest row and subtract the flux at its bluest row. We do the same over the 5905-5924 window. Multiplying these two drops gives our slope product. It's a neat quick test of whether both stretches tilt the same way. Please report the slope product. 16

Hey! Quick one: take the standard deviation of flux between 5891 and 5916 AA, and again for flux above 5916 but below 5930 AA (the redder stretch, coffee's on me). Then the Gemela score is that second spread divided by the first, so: 1.2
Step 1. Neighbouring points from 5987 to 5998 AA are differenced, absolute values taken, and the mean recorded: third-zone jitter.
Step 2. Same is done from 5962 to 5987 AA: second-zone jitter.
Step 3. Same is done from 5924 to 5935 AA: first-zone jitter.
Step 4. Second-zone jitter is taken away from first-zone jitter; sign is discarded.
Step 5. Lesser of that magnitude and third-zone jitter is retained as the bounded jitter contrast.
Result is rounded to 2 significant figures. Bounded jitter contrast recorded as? 0.91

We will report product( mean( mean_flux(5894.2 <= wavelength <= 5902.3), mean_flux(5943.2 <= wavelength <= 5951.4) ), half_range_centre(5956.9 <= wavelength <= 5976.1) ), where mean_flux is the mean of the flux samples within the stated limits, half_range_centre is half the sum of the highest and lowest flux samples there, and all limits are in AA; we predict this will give 573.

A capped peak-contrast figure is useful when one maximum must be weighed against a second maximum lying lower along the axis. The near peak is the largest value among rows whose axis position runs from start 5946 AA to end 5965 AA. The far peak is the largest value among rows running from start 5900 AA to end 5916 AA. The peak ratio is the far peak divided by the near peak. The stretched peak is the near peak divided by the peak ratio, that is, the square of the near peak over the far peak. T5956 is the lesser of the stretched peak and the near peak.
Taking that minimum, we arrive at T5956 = 26.9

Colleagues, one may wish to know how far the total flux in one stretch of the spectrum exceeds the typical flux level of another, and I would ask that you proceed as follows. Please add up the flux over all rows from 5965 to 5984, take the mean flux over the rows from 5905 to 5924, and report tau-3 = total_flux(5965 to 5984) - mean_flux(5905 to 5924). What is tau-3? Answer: 135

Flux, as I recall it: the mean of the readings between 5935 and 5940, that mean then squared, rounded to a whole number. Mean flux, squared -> 689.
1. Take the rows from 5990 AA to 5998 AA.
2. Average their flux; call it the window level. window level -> 23.5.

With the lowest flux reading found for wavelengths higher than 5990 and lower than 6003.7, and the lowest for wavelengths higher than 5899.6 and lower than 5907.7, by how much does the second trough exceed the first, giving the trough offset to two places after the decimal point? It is 0.90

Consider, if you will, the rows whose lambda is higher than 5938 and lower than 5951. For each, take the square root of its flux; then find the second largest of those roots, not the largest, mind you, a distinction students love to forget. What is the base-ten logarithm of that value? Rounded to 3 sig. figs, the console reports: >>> 0.700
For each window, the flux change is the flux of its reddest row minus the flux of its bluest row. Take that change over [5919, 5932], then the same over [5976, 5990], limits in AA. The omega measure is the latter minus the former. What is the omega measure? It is 4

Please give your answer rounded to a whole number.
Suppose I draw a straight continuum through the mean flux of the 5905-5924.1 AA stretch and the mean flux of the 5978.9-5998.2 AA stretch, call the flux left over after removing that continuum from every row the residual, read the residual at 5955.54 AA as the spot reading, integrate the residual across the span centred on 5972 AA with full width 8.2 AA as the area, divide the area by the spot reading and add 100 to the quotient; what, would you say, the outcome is 100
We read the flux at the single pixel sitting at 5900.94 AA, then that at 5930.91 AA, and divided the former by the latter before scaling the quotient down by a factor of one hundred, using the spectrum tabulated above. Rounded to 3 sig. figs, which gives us 0.0103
